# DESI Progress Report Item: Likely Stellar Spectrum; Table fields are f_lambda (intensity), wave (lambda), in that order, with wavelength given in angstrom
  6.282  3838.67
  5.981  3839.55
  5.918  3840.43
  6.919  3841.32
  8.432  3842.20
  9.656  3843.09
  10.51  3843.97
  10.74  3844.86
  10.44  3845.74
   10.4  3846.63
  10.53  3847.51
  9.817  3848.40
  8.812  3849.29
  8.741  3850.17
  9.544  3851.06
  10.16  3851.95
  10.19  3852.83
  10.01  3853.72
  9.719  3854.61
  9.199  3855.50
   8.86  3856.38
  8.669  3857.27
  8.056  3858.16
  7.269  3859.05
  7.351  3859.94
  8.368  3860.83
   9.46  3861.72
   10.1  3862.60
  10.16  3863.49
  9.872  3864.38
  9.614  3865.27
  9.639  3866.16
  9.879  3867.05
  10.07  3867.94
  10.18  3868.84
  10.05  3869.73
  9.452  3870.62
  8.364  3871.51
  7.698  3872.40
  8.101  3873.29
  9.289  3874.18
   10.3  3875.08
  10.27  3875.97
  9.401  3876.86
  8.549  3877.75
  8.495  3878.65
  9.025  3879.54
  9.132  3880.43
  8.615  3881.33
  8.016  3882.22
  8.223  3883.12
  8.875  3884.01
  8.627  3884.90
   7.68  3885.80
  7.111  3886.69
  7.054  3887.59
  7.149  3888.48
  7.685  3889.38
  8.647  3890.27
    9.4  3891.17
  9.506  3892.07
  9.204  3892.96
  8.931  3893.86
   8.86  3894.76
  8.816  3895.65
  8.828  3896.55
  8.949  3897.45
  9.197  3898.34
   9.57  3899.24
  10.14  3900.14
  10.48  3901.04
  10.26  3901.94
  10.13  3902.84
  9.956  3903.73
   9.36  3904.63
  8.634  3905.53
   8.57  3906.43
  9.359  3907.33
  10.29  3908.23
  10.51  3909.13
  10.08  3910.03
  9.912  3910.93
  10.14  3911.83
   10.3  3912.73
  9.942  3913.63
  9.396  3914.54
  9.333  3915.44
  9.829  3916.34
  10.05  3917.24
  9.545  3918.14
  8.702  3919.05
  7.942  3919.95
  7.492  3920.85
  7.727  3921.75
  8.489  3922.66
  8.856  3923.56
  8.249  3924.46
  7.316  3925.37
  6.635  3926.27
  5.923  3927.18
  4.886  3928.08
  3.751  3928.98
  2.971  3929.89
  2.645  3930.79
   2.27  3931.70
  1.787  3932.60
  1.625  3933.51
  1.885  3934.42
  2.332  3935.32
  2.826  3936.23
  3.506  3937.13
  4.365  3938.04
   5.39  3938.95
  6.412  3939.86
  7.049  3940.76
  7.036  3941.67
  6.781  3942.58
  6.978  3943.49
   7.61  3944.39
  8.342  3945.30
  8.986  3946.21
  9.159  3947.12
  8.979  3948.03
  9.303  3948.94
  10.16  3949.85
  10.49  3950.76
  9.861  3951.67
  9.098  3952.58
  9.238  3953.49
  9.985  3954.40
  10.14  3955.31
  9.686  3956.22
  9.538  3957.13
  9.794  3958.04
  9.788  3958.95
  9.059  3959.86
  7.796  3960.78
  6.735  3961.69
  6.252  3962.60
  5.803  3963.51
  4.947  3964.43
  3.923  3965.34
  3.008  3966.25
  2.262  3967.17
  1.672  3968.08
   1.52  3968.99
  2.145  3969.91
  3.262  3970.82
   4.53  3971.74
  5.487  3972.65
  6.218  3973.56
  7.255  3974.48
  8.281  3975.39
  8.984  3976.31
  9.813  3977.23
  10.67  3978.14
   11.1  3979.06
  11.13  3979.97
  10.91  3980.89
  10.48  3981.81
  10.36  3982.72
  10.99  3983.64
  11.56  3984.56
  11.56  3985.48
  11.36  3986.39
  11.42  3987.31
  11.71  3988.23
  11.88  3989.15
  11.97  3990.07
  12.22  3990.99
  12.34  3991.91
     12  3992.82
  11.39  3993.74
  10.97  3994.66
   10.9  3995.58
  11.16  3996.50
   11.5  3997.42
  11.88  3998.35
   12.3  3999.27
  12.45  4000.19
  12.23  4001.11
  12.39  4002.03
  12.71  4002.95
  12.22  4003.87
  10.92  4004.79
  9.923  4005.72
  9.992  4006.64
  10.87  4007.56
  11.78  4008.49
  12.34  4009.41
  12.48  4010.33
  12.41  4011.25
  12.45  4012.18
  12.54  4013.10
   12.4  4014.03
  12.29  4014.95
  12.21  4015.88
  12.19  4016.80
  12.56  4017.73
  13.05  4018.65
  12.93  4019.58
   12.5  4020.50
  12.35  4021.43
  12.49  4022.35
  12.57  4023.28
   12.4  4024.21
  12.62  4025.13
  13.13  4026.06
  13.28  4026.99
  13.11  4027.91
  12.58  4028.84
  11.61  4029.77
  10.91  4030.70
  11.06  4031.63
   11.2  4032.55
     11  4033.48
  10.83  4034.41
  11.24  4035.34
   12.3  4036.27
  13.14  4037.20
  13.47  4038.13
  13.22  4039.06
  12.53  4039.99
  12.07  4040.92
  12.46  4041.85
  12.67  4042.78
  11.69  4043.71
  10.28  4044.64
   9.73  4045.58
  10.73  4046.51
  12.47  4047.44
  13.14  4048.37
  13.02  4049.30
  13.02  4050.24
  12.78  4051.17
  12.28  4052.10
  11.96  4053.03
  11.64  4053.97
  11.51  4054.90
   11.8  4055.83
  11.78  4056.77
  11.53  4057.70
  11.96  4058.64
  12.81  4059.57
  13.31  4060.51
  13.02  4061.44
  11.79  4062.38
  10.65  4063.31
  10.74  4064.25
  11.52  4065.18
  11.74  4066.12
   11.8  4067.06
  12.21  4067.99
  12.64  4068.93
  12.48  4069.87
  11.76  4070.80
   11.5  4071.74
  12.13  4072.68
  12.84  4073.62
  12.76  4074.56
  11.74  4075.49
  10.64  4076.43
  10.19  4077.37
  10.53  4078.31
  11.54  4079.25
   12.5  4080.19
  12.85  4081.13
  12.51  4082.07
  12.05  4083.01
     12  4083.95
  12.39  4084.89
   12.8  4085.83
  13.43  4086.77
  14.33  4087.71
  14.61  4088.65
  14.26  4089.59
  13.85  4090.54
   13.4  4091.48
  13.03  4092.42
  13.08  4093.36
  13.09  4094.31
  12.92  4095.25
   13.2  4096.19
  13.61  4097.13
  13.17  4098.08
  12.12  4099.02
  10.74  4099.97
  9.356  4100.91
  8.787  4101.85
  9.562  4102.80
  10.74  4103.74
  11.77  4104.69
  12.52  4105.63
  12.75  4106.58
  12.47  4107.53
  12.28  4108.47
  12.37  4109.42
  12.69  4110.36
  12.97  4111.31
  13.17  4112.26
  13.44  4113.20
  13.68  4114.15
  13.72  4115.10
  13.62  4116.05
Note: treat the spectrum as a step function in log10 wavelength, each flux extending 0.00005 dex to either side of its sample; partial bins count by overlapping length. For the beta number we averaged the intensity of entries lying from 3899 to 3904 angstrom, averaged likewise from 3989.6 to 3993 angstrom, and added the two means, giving 22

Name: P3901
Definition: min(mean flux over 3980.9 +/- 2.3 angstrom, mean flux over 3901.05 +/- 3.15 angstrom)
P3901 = 10.0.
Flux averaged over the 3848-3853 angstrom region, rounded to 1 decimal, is 9.5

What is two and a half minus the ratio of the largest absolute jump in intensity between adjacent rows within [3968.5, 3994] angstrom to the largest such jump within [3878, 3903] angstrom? 1.18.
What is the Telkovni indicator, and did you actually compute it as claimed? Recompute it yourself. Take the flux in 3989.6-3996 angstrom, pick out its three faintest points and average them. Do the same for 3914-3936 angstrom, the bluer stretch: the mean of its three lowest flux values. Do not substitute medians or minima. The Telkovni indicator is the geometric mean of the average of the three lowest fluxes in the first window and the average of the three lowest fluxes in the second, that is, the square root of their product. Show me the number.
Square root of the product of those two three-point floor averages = 4.4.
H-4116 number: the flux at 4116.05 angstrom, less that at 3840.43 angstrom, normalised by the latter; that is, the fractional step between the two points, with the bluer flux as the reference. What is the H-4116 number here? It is 1.3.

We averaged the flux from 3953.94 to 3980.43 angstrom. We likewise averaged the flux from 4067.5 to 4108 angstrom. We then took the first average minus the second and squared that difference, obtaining 28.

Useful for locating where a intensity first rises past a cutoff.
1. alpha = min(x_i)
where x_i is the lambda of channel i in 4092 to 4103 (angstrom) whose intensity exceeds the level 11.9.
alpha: 4092.42 angstrom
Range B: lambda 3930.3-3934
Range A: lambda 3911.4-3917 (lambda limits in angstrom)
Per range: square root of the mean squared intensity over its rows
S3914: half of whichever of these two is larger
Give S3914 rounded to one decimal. 4.9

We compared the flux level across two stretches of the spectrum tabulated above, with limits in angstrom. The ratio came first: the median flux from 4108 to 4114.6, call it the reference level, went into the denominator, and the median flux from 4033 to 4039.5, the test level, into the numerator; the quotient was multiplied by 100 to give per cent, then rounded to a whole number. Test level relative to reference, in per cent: 95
